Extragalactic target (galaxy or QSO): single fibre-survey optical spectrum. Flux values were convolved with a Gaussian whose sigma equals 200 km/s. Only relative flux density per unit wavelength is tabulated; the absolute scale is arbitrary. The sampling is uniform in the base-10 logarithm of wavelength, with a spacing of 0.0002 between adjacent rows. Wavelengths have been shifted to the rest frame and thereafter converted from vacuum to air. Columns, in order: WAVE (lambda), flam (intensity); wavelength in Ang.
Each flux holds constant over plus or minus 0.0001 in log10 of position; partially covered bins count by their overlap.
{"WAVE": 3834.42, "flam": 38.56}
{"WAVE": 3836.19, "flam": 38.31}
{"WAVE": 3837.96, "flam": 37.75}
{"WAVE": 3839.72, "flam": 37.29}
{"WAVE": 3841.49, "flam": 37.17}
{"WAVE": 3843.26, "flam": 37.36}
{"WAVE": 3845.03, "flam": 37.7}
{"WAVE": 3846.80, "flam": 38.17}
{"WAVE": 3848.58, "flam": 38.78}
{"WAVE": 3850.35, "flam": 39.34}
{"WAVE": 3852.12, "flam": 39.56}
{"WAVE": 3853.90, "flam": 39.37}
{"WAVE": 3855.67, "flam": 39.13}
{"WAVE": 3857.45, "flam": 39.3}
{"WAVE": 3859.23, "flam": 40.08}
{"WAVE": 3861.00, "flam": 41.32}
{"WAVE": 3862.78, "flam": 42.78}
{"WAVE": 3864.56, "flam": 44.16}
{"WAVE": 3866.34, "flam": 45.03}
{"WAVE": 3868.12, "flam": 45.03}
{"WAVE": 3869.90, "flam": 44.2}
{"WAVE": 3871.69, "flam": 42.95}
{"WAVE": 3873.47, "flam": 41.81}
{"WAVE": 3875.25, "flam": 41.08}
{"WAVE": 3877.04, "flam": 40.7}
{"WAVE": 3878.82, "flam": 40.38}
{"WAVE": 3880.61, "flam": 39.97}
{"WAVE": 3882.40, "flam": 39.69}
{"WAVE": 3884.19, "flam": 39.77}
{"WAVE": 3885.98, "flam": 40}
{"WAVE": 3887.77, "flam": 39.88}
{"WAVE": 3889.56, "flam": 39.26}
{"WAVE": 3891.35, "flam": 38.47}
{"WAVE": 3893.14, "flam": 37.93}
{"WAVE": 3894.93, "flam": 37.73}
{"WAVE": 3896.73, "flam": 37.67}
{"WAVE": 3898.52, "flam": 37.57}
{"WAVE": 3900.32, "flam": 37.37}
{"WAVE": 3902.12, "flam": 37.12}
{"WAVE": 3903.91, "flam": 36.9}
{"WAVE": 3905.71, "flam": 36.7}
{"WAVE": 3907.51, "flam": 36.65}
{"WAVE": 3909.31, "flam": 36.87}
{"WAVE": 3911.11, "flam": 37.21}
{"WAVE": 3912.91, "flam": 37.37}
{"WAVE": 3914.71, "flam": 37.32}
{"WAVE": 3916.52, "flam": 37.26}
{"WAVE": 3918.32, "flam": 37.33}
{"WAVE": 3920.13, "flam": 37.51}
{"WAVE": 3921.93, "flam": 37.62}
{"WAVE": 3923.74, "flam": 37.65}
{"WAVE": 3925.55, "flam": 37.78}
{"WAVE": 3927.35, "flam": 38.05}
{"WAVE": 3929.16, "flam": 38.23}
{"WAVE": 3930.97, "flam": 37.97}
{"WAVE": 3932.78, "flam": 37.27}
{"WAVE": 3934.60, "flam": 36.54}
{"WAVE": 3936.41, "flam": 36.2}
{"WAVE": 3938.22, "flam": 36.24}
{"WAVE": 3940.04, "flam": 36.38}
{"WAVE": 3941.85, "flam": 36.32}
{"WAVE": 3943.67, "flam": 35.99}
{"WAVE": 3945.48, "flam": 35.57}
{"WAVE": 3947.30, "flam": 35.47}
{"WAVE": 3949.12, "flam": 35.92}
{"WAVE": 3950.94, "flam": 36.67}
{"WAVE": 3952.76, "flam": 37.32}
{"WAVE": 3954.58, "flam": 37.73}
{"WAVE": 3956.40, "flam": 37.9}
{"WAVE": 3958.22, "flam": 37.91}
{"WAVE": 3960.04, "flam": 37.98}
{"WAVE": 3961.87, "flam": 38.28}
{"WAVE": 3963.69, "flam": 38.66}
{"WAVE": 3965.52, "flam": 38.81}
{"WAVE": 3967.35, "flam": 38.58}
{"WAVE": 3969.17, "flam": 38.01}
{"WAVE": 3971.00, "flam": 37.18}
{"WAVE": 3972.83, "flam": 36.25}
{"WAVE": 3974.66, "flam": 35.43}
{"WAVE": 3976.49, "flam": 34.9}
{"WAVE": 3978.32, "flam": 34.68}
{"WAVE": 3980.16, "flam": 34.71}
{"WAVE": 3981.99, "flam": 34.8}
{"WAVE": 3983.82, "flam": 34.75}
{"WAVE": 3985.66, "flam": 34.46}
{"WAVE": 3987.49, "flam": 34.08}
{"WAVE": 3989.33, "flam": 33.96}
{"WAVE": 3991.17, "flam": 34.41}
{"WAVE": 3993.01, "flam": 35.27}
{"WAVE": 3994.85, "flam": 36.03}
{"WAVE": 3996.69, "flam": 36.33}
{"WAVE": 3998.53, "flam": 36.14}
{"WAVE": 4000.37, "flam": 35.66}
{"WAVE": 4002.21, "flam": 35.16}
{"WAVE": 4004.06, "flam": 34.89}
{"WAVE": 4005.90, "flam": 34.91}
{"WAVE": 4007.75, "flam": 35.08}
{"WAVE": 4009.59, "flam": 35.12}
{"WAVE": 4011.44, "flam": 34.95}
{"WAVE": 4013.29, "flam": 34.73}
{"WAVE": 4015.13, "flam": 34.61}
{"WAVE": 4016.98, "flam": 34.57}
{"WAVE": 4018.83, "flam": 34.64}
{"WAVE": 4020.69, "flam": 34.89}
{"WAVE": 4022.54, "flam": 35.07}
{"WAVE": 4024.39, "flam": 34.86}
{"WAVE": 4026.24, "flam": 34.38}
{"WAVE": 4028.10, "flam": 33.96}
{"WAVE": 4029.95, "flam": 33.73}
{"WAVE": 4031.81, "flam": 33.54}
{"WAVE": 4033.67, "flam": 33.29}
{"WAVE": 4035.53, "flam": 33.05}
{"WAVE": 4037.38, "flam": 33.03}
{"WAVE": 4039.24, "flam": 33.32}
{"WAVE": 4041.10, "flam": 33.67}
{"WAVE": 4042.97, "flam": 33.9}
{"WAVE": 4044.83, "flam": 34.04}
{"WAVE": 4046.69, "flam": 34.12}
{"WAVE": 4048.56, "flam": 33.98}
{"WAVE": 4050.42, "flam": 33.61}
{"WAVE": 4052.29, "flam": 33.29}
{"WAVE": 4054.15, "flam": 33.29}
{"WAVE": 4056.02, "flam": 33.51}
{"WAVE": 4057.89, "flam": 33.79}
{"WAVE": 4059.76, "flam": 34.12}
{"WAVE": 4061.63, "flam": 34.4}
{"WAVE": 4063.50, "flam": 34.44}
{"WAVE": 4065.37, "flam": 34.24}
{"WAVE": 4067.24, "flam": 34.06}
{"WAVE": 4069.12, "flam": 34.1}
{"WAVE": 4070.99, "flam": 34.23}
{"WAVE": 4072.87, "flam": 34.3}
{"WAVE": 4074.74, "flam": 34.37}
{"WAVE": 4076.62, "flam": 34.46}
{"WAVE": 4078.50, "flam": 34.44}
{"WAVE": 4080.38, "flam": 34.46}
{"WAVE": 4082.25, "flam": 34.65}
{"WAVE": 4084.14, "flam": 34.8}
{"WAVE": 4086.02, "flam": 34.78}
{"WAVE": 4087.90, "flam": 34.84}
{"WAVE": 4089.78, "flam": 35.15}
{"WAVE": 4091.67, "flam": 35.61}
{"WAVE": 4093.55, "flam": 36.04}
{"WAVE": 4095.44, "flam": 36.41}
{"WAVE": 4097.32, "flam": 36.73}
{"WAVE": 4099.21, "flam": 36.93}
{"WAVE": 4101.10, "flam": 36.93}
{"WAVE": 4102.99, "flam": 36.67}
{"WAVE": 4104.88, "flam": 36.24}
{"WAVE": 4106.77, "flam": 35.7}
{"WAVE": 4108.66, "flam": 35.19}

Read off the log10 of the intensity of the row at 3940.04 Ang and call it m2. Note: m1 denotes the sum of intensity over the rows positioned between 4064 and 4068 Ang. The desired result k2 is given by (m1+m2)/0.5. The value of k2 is 140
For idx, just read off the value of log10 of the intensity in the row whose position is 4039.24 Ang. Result 1.52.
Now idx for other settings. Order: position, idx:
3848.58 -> 1.59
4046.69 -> 1.53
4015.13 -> 1.54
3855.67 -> 1.59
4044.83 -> 1.53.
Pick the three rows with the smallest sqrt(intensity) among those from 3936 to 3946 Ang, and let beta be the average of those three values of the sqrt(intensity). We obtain 5.99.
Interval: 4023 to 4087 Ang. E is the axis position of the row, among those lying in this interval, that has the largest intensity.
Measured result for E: 4024.39 Ang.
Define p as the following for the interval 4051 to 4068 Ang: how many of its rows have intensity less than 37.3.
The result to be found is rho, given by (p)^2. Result 81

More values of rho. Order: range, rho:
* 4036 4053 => 81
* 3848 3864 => 0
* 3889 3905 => 4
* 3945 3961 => 16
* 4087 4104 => 81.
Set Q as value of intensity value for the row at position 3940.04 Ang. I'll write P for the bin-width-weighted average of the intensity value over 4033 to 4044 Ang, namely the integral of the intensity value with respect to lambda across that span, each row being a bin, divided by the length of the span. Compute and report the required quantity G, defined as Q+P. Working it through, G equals 70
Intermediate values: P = 33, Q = 36.38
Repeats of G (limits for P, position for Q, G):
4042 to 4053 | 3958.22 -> 72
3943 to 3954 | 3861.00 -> 78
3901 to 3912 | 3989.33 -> 71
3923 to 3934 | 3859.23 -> 78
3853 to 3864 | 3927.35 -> 78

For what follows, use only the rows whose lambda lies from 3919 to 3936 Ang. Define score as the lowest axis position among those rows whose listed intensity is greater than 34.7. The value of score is 3920.13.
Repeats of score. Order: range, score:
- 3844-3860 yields 3845.03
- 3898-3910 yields 3898.52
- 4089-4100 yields 4089.78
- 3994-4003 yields 3994.85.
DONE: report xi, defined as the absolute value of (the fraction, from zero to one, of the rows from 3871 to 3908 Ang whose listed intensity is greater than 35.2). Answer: 1.0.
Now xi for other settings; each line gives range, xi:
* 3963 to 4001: 0.6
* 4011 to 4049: 0.0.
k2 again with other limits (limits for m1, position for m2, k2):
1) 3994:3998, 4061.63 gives 148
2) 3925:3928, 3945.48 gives 155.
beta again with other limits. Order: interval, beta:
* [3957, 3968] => 6.17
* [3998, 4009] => 5.91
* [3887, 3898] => 6.15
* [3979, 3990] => 5.85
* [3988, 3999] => 5.88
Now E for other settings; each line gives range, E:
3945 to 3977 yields 3965.52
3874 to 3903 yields 3875.25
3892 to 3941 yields 3929.16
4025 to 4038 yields 4026.24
